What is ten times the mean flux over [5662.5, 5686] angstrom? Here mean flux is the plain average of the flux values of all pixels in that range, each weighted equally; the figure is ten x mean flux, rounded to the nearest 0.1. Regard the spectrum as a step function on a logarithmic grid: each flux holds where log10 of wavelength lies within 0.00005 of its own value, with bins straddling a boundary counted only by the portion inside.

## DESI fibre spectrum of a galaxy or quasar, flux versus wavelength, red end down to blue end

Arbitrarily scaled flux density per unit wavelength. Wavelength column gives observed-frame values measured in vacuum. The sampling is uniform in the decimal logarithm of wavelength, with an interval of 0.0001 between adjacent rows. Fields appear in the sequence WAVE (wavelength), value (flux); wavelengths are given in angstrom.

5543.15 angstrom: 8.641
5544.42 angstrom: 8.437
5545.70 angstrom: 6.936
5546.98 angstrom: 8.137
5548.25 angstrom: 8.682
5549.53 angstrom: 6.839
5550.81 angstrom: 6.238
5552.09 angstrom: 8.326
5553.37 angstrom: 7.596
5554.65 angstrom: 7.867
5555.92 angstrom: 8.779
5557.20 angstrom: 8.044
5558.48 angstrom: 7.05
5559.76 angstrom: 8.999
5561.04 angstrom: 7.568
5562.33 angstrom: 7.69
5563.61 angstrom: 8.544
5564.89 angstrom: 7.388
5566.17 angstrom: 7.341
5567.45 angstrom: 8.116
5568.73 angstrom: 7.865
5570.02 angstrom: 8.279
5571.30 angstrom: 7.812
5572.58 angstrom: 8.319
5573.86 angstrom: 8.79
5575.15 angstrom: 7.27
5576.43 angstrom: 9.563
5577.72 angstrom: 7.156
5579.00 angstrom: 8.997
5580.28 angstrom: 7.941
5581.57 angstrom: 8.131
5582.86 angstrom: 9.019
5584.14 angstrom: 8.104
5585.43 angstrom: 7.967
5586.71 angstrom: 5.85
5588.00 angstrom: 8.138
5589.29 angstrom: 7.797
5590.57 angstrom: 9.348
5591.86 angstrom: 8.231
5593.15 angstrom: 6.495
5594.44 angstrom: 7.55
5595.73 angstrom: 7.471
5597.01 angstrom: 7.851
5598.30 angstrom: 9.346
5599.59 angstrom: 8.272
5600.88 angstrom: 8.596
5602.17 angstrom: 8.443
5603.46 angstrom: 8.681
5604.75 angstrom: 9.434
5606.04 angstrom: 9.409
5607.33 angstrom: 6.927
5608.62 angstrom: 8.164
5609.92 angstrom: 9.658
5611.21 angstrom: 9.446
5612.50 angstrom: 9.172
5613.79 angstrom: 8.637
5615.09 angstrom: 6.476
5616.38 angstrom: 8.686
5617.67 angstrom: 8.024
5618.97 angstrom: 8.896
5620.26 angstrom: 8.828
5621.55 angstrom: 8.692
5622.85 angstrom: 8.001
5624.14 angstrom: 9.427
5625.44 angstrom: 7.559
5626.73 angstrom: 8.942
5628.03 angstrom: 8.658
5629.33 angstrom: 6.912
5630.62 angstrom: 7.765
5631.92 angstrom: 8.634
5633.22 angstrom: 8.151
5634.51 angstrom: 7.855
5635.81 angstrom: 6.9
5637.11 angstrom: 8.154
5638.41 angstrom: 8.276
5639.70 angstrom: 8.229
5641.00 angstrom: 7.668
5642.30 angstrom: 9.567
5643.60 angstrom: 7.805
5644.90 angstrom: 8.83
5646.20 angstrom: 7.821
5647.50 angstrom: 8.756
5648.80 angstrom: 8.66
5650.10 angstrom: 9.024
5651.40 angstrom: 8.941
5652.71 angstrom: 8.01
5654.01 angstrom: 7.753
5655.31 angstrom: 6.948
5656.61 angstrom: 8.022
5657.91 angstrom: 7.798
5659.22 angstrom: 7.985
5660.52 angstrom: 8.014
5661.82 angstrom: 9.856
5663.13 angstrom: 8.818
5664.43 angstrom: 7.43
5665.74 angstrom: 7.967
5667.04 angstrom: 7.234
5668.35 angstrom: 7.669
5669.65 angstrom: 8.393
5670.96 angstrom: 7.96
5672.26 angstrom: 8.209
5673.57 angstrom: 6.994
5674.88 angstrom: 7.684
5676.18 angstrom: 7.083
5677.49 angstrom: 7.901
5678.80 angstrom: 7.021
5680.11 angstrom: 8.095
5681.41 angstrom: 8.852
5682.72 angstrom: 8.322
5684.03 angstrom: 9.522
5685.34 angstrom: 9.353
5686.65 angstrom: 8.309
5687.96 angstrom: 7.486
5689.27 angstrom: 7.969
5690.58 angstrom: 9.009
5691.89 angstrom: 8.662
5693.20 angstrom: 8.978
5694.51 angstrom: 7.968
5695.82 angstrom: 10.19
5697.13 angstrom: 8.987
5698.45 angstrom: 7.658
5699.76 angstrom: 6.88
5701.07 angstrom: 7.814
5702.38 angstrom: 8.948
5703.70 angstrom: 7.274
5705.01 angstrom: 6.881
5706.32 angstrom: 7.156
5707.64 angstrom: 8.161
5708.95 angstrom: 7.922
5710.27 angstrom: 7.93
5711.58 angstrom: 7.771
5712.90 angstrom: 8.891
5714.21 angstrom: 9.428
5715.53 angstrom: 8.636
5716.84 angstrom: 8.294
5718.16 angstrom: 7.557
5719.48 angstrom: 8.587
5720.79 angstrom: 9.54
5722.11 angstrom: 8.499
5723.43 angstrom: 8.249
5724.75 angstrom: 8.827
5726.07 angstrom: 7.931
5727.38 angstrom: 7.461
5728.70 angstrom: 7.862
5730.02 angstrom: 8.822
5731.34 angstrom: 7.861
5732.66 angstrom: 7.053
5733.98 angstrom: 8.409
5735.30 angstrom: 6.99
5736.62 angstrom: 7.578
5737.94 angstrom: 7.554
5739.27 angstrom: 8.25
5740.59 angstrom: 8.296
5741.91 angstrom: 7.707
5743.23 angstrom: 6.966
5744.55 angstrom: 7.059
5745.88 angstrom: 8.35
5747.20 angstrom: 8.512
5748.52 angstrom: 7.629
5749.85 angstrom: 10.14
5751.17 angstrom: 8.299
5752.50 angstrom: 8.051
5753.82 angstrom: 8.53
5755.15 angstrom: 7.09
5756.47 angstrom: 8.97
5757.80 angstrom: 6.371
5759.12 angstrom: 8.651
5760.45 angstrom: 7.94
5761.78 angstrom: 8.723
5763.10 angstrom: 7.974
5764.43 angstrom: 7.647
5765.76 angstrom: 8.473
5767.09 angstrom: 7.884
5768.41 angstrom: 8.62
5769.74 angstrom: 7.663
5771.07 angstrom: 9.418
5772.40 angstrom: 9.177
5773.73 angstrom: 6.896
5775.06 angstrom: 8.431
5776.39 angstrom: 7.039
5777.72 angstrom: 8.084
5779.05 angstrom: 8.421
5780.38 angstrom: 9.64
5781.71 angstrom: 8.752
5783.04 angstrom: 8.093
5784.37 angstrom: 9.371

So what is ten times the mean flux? 80.3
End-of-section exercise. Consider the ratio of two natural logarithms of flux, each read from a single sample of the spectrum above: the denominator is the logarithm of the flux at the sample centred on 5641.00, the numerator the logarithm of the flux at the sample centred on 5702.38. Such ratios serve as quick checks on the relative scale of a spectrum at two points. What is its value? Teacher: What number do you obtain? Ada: 1.08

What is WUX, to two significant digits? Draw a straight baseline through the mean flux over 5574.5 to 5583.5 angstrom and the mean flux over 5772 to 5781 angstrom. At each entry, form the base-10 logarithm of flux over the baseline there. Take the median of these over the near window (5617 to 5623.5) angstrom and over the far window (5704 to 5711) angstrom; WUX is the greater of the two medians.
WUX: 0.021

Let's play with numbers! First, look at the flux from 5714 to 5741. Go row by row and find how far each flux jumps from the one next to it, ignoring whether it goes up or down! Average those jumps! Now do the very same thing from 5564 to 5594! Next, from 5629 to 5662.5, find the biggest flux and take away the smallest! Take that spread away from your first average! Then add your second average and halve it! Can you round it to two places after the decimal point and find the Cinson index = -0.59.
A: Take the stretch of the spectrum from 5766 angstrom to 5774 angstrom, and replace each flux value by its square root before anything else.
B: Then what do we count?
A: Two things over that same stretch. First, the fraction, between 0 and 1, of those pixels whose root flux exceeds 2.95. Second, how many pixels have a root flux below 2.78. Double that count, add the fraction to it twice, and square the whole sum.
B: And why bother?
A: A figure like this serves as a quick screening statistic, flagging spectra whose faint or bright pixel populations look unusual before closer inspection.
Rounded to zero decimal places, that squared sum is 22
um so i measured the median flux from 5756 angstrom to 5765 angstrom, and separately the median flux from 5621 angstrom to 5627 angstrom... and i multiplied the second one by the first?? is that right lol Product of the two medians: 69.3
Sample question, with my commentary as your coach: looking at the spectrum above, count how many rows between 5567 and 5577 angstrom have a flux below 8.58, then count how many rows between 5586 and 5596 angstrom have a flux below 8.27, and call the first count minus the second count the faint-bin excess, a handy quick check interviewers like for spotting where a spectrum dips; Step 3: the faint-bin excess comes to -1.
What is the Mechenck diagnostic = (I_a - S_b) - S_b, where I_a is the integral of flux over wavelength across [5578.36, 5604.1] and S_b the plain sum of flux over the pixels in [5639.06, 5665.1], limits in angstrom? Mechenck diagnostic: -123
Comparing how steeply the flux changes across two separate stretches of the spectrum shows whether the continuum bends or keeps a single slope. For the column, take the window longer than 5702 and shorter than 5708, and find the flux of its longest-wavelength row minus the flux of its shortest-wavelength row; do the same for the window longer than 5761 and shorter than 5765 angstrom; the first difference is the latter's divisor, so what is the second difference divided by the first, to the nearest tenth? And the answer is 1.4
